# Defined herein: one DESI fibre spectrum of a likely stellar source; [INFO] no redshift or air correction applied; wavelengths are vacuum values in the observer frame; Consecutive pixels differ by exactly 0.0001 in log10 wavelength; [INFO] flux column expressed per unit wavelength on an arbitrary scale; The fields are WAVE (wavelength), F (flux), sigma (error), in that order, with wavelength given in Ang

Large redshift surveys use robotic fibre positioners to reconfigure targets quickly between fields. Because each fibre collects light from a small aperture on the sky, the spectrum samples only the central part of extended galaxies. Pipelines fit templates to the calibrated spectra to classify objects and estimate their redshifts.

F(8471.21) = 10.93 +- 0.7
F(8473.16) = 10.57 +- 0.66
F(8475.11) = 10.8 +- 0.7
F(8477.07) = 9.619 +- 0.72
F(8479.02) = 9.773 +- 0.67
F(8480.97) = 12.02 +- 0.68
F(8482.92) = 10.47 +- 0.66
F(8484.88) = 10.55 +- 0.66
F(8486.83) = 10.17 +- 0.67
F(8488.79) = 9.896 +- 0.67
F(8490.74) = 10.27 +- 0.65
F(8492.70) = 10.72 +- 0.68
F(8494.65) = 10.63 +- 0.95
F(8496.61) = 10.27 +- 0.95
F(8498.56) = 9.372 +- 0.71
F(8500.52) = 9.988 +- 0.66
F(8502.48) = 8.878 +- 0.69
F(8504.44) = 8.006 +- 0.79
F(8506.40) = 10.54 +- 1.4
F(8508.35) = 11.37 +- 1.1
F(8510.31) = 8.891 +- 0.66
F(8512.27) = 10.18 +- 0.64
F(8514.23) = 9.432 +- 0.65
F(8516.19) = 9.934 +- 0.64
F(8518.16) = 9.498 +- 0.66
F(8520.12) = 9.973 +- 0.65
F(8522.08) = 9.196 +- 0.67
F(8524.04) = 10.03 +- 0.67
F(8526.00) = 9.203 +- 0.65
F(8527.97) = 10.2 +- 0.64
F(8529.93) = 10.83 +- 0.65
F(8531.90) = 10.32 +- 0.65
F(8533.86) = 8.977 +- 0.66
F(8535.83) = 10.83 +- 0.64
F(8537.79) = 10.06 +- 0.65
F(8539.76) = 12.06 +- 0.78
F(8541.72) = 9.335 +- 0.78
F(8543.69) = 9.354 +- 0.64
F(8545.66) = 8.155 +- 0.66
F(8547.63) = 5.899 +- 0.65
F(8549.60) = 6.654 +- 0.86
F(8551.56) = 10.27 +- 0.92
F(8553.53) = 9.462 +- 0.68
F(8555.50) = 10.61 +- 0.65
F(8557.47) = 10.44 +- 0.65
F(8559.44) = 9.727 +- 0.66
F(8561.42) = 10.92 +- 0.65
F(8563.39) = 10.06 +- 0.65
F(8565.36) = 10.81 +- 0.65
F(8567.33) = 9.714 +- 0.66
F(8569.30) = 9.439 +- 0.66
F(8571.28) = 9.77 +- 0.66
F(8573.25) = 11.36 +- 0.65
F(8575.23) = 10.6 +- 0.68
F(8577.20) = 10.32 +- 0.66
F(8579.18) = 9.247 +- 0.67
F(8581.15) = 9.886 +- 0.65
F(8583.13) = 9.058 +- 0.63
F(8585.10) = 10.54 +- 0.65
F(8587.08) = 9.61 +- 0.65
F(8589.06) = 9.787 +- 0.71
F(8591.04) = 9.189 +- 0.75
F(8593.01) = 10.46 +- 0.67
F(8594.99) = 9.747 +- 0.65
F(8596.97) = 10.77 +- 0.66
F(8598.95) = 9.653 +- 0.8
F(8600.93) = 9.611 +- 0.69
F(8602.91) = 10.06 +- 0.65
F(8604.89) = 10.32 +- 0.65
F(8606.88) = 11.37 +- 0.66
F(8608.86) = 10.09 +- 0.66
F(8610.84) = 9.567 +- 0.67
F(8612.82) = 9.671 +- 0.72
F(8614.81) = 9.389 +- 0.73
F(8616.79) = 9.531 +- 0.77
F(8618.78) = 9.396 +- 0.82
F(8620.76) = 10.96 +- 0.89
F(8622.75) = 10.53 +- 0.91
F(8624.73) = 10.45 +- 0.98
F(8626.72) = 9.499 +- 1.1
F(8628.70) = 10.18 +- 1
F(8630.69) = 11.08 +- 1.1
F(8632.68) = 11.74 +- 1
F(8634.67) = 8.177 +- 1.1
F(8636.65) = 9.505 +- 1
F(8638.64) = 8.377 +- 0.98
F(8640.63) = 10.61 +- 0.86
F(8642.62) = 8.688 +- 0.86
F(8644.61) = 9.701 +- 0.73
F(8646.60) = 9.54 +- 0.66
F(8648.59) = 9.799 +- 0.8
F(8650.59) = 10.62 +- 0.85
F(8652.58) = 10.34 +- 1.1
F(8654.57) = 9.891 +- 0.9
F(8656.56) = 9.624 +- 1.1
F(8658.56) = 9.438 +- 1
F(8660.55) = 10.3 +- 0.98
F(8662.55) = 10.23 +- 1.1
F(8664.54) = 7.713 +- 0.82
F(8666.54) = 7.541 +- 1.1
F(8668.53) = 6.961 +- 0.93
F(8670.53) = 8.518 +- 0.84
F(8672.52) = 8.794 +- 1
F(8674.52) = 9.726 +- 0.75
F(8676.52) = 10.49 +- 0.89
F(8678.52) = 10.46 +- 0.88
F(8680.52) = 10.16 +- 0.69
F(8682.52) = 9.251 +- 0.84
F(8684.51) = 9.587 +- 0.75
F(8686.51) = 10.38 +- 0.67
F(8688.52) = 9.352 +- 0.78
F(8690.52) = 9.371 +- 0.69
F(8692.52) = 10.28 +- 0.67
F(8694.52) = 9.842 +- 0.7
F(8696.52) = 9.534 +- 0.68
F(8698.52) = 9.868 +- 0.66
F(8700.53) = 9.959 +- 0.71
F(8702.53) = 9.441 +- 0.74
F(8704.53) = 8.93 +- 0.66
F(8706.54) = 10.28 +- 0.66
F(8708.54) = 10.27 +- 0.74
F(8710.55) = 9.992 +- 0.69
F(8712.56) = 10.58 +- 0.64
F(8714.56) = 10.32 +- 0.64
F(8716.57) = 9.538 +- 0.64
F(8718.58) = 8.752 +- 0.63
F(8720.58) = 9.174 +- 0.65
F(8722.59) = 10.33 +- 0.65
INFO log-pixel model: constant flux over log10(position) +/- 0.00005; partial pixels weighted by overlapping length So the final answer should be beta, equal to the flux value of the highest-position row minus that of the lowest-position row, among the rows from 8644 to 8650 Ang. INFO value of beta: 0.1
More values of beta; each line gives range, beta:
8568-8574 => 1.9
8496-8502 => -0.3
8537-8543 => -0.7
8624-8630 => -0.3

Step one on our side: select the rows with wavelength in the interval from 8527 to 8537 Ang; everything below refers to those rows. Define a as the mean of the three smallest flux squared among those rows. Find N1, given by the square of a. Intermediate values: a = 97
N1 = 9417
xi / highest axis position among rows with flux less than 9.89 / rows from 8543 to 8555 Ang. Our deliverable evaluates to 8553.53 Ang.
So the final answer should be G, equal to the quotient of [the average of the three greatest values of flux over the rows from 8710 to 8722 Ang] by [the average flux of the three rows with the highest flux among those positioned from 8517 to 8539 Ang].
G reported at 0.97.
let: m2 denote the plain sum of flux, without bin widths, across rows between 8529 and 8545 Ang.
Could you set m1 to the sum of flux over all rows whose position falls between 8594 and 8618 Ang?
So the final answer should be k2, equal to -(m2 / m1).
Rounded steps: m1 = 120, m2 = 82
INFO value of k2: -0.7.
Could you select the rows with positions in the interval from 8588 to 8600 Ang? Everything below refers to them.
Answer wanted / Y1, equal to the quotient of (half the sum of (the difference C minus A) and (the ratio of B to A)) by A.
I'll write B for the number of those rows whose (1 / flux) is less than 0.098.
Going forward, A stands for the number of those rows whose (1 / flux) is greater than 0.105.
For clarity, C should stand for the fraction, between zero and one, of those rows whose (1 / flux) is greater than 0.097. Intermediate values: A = 1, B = 2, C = 0.67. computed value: 0.83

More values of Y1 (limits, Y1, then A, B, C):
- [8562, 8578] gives 1.75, 1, 4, 0.50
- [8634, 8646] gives -0.36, 4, 1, 0.83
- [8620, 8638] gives -0.15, 3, 5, 0.44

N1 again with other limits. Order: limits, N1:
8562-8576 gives 8643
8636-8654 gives 6188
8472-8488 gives 9439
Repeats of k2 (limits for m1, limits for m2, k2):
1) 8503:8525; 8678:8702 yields -1.1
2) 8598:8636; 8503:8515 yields -0.3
